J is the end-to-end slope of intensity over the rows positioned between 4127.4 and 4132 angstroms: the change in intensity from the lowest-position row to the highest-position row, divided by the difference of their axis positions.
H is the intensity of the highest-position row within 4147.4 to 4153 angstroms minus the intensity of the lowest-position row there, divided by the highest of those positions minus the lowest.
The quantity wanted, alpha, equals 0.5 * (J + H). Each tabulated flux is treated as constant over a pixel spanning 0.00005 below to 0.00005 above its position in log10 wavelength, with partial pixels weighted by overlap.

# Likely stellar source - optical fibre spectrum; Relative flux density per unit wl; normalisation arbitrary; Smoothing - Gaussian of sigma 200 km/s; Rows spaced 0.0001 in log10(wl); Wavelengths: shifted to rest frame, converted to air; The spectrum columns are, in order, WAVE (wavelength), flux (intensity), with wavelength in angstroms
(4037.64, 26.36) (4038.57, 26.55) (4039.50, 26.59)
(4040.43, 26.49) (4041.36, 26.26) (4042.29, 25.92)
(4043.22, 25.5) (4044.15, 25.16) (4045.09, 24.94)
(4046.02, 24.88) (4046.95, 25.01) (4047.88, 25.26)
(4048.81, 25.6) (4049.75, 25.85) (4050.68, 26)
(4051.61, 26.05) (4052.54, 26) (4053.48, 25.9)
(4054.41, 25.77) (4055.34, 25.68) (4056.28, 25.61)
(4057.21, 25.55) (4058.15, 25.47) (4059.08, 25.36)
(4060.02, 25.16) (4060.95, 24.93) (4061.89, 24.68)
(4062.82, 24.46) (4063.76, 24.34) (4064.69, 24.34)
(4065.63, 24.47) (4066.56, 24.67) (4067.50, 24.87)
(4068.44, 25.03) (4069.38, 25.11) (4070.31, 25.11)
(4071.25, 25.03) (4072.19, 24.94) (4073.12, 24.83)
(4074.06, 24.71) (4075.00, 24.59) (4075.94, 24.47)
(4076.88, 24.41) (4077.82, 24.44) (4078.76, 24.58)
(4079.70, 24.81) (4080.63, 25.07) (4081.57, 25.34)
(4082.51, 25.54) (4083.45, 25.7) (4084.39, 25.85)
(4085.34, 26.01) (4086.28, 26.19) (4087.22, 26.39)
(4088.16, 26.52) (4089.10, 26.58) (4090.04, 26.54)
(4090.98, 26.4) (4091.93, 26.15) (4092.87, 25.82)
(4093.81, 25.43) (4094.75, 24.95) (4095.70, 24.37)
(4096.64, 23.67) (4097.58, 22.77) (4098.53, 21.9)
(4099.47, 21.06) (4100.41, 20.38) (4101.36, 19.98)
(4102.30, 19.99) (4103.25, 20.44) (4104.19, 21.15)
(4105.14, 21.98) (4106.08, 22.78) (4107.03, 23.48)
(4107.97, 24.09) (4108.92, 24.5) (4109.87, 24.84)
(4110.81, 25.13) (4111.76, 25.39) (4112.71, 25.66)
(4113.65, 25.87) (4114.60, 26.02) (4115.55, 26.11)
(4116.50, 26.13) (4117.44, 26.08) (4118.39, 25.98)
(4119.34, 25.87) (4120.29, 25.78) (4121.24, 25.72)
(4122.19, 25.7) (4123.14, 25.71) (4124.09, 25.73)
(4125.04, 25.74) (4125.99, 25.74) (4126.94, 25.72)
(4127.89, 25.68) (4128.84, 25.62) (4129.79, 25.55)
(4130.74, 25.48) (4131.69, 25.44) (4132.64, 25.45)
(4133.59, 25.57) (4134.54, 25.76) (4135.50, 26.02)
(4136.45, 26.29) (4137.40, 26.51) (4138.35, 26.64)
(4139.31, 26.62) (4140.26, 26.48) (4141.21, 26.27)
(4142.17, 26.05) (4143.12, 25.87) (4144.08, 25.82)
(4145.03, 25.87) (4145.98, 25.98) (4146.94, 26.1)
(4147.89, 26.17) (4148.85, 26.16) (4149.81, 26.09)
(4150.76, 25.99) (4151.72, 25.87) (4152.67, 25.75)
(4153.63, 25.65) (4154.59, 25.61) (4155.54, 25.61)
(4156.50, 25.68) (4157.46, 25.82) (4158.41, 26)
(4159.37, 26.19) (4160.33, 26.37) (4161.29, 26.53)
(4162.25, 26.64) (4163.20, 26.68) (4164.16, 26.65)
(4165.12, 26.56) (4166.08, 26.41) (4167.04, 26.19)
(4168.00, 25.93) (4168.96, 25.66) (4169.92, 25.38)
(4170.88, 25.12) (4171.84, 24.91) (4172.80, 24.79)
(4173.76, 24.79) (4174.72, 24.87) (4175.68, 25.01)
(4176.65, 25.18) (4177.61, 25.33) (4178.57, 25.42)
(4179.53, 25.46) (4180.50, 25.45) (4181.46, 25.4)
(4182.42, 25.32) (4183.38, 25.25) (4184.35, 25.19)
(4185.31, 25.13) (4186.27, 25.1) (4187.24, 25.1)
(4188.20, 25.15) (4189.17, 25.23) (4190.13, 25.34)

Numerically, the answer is -0.08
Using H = -0.09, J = -0.063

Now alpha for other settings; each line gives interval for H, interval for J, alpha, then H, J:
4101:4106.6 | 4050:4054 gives 0.28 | 0.59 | -0.036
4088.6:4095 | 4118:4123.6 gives -0.17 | -0.29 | -0.057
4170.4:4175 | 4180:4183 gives -0.07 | -0.07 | -0.068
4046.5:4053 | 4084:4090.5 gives 0.15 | 0.18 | 0.122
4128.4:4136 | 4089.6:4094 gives -0.12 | 0.06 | -0.294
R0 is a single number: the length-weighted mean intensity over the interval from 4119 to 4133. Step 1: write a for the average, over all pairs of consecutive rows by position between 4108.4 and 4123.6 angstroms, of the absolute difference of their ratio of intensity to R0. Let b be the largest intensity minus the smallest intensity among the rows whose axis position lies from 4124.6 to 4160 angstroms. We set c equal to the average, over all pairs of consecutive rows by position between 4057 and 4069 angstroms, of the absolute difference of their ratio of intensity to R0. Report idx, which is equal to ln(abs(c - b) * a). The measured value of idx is -5.0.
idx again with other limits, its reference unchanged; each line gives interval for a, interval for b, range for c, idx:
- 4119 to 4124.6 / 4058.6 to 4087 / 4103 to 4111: -5.9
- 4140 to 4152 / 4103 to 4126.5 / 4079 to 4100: -3.7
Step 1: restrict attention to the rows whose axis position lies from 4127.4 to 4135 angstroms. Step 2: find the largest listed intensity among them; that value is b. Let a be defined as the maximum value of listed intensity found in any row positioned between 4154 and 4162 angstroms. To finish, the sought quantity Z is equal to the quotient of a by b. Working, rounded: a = 26.53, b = 25.76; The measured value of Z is 1.03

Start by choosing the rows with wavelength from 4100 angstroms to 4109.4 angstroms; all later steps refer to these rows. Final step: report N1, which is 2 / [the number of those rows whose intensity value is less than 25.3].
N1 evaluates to 0.20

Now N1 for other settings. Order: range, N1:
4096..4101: 0.40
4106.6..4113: 0.40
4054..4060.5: 2.00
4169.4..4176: 0.33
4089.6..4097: 0.67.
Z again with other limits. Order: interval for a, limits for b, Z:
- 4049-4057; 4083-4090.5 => 0.98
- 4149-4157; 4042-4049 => 1.01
